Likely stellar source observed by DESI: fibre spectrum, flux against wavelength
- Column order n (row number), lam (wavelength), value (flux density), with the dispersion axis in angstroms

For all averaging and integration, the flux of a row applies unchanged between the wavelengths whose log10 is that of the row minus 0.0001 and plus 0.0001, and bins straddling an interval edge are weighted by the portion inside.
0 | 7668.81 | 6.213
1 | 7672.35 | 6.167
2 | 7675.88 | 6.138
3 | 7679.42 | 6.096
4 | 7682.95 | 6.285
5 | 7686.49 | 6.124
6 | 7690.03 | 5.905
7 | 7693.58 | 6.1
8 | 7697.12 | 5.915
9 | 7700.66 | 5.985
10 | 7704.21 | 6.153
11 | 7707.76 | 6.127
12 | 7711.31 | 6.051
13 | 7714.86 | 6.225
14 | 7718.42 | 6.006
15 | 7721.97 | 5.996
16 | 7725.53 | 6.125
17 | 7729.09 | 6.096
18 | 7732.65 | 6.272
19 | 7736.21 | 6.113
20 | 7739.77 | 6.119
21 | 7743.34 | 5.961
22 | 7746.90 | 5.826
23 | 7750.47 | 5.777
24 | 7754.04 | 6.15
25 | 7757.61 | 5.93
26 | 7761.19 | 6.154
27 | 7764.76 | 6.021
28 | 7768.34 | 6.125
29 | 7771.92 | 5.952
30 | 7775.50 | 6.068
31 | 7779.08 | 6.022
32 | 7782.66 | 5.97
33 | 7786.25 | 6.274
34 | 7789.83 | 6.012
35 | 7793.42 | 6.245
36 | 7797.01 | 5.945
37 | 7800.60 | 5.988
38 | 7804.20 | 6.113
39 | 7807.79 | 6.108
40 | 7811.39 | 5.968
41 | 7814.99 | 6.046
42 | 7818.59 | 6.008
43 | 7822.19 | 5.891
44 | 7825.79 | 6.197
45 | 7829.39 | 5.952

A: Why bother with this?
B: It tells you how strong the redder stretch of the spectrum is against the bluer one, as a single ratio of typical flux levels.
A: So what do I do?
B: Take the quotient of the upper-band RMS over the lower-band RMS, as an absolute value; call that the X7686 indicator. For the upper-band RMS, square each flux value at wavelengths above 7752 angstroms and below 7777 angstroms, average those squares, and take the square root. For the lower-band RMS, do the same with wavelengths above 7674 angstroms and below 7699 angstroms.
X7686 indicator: 1.00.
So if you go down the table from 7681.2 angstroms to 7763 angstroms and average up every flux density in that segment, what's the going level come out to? 6.06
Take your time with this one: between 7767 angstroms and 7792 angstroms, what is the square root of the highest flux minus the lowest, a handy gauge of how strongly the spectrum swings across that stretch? 0.57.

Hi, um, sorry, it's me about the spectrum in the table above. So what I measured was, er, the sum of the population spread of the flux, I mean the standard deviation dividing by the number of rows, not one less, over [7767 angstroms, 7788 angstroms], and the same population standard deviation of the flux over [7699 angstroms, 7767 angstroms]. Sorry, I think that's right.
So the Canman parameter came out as 0.232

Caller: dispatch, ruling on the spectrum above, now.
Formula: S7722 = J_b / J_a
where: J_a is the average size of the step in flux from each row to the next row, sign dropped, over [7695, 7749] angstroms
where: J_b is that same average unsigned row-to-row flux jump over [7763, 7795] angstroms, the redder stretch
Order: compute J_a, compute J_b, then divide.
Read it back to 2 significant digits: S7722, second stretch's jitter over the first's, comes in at 1.5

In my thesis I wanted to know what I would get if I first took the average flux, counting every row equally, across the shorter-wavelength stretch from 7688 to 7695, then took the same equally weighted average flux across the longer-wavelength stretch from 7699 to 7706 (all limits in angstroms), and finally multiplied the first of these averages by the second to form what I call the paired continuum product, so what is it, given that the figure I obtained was 36.4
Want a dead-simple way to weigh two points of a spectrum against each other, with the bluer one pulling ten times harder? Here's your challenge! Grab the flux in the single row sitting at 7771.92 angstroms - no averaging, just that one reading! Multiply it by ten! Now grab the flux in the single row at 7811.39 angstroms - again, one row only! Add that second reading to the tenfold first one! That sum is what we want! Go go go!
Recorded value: 65.5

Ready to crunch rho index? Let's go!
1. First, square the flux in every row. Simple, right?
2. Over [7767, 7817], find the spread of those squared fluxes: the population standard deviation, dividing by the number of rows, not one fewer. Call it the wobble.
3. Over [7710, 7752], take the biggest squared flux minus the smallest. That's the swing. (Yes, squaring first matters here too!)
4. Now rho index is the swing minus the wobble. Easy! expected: 4.7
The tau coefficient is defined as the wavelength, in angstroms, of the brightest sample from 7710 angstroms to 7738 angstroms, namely 7732.65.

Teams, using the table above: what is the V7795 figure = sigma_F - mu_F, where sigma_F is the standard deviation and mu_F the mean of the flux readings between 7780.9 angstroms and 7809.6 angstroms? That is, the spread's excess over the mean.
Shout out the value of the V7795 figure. -5.96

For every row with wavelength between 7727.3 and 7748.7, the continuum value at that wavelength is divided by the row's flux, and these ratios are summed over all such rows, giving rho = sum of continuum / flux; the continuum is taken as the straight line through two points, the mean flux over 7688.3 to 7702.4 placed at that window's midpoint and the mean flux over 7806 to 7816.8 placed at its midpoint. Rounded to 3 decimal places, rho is 5.939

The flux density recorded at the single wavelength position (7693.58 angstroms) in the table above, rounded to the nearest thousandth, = 6.100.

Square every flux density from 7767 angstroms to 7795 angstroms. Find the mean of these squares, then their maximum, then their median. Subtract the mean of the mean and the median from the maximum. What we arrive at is 2.6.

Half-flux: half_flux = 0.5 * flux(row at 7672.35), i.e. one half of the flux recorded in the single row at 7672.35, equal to 3.08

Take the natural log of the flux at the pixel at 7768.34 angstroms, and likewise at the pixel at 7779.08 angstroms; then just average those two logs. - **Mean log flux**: 1.804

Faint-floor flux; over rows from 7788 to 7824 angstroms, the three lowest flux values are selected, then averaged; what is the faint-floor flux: 5.93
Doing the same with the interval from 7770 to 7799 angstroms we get 5.96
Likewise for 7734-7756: 5.85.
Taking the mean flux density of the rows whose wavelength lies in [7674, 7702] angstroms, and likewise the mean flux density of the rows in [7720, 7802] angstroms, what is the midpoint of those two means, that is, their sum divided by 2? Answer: 6.06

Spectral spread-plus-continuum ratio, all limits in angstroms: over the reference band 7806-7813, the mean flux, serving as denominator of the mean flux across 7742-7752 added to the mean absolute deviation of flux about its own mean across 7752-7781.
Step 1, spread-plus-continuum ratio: 0.98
